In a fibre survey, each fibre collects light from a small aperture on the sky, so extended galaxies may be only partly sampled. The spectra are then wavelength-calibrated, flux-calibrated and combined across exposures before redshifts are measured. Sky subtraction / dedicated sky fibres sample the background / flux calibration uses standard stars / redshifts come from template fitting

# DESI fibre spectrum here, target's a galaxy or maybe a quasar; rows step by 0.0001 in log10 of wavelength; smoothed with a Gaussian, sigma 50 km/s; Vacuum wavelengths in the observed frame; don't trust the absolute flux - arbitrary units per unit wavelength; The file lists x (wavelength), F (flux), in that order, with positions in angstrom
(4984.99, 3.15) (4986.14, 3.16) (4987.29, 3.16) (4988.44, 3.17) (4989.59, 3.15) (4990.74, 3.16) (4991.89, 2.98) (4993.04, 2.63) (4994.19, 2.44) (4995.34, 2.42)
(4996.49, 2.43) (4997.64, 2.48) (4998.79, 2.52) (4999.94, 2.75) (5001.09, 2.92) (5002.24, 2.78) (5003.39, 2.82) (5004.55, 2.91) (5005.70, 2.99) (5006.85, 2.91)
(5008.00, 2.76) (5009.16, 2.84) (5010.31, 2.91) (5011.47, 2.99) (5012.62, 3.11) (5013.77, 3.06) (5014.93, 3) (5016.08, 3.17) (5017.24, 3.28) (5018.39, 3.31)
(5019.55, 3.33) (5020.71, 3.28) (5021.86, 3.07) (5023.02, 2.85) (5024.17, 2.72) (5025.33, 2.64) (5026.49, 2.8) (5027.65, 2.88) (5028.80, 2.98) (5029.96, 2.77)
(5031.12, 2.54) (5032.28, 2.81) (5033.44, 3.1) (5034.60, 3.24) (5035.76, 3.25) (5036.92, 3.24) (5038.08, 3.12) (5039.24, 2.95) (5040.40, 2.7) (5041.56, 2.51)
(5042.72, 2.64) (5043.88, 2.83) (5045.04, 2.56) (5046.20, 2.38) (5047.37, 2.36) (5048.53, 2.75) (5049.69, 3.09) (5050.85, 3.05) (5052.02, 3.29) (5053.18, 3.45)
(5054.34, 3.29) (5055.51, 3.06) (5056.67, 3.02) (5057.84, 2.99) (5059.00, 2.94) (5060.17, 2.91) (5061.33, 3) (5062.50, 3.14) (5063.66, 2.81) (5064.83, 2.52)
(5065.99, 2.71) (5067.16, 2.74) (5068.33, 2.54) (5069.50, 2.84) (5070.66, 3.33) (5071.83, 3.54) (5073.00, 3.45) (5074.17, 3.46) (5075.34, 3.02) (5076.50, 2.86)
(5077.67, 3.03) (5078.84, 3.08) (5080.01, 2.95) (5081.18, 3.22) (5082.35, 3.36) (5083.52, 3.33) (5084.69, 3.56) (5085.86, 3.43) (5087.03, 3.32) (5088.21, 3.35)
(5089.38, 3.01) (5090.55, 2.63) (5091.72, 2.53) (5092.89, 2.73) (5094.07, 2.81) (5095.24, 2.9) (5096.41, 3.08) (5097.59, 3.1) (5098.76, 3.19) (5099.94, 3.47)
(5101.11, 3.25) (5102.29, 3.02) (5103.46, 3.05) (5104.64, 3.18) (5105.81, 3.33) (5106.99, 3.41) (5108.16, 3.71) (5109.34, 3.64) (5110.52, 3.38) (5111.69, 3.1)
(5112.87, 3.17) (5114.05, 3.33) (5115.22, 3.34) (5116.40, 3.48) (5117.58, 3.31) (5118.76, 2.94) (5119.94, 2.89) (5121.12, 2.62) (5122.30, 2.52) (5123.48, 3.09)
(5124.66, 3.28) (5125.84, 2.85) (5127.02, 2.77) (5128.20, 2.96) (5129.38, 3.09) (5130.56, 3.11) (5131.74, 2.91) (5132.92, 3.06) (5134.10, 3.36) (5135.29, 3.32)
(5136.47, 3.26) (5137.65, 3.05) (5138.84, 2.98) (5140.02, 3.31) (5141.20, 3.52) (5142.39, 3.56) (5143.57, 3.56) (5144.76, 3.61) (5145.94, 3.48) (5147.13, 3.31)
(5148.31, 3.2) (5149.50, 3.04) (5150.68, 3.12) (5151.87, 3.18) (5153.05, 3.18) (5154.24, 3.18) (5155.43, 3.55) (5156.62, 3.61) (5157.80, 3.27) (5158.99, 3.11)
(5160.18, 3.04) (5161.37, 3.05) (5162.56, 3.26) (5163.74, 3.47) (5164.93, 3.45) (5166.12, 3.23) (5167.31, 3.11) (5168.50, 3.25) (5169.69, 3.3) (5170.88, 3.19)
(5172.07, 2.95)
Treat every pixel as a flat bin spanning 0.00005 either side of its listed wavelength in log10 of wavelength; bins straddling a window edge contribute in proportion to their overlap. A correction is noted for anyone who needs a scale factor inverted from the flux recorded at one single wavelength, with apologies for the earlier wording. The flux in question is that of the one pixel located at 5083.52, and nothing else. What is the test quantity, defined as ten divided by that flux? 3.00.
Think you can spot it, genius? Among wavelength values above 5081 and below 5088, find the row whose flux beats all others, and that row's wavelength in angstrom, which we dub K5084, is 5084.69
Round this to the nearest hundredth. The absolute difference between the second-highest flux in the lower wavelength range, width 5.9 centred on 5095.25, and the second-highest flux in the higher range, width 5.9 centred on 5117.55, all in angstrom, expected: 0.26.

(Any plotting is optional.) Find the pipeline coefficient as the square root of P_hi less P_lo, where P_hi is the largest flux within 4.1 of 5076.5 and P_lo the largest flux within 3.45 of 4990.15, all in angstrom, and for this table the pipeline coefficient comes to 0.54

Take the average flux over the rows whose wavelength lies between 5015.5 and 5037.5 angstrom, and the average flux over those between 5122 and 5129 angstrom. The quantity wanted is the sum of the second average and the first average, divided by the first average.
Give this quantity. 1.97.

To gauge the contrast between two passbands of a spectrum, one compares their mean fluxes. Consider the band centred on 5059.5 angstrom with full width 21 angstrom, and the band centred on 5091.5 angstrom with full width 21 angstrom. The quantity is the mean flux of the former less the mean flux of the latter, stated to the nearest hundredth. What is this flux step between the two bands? -0.16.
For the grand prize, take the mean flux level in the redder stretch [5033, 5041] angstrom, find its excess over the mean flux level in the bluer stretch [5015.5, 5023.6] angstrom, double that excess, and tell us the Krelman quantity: -0.20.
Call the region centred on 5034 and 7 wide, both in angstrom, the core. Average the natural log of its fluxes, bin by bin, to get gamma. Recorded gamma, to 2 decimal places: 1.10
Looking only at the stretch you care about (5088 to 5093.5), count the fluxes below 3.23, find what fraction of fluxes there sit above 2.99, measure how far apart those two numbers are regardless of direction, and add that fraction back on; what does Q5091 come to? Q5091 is 4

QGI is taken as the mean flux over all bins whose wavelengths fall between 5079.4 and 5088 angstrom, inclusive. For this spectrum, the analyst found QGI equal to 3.31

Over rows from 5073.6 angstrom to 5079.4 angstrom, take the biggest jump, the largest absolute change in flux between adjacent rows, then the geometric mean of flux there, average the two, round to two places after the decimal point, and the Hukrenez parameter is 1.76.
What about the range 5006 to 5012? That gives 1.52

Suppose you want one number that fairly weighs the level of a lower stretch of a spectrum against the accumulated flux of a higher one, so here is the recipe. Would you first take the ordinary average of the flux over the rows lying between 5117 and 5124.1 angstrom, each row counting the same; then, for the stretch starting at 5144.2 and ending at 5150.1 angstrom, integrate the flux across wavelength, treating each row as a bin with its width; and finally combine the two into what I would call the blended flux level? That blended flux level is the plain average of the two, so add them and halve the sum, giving 11.3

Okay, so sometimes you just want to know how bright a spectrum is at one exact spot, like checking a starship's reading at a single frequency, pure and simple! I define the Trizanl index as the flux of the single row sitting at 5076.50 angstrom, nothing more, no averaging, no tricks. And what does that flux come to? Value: 2.86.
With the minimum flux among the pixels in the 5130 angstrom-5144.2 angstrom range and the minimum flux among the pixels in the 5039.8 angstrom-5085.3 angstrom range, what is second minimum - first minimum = -0.55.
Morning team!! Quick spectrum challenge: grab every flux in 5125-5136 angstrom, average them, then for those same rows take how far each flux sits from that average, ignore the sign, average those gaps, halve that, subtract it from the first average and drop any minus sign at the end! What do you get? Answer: 3.0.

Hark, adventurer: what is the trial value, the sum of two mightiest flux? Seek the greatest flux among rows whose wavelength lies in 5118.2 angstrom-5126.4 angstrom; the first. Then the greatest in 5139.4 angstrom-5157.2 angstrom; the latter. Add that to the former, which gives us 6.89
